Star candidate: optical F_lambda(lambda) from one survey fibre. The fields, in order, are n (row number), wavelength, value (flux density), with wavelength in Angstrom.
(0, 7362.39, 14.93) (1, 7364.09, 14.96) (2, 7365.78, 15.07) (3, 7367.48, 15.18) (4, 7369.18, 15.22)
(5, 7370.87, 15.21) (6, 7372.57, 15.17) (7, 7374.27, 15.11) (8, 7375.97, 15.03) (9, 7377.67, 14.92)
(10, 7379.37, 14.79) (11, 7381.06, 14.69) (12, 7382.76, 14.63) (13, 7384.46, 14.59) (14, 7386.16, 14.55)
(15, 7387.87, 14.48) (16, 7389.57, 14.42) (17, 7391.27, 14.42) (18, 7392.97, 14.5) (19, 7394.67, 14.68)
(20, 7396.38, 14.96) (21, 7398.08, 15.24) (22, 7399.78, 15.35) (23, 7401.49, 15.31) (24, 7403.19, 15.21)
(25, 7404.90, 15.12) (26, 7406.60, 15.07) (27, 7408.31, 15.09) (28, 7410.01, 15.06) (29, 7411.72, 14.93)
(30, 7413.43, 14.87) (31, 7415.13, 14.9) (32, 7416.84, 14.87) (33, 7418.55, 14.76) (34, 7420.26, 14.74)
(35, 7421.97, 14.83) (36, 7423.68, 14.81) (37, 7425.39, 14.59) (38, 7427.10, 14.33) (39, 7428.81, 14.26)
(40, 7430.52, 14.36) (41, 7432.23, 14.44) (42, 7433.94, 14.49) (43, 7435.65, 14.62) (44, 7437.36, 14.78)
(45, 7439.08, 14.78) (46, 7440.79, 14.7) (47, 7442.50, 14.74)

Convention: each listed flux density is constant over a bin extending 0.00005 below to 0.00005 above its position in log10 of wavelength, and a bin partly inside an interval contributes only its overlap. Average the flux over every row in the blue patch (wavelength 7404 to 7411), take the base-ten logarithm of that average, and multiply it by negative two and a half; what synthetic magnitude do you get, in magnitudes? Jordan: -2.946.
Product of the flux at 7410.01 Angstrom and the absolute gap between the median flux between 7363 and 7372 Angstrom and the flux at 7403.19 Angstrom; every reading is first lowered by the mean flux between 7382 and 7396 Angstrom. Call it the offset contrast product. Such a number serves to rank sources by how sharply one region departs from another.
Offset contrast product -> 0.02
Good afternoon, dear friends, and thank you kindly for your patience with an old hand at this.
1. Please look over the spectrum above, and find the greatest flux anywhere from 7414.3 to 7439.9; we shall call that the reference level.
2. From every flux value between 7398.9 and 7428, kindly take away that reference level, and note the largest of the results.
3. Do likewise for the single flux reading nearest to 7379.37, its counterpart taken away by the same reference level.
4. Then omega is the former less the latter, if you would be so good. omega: 0.6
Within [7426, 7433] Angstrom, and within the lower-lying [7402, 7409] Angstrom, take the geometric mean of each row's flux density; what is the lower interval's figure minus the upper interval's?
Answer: 0.8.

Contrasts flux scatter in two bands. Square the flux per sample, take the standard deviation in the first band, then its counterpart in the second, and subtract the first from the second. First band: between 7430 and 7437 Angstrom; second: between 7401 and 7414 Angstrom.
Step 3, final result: 1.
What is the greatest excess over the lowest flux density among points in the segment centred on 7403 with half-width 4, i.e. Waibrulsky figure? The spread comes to 0.28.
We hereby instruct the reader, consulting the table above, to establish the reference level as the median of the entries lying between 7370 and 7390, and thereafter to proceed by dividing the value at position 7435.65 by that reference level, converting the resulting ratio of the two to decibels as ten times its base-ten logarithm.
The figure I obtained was -0.04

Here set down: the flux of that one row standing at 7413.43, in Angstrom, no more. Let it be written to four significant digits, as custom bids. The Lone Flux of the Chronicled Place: 14.87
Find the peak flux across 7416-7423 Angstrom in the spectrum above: 14.87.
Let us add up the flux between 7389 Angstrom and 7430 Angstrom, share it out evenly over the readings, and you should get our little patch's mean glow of 14.8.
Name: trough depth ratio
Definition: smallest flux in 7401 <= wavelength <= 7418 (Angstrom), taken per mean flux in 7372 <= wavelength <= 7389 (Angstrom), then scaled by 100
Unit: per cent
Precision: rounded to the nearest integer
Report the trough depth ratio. 101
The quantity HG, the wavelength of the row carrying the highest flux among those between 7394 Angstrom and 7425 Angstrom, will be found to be 7399.78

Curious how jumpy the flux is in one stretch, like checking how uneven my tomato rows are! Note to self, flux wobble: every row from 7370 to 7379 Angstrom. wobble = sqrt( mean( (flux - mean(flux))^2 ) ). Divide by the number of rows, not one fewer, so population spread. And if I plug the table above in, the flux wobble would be 0.10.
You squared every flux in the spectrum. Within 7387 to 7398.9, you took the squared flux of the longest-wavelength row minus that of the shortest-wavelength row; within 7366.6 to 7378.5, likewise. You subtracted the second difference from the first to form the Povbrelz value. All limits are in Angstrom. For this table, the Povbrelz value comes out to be 30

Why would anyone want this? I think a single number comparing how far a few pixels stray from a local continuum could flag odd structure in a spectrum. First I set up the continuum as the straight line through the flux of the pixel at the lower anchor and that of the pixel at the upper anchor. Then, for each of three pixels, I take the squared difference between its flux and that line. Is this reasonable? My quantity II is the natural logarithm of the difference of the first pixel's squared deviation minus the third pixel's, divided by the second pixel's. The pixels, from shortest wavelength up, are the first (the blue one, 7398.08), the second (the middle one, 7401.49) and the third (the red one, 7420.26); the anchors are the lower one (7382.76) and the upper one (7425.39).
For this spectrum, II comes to -0.3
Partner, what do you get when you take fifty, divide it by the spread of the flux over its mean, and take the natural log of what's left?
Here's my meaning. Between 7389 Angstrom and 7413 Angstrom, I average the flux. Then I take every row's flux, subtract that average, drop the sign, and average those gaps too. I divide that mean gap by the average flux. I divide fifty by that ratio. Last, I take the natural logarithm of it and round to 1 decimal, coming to 8.0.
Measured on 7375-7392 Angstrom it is 8.4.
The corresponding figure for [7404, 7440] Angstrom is 8.2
